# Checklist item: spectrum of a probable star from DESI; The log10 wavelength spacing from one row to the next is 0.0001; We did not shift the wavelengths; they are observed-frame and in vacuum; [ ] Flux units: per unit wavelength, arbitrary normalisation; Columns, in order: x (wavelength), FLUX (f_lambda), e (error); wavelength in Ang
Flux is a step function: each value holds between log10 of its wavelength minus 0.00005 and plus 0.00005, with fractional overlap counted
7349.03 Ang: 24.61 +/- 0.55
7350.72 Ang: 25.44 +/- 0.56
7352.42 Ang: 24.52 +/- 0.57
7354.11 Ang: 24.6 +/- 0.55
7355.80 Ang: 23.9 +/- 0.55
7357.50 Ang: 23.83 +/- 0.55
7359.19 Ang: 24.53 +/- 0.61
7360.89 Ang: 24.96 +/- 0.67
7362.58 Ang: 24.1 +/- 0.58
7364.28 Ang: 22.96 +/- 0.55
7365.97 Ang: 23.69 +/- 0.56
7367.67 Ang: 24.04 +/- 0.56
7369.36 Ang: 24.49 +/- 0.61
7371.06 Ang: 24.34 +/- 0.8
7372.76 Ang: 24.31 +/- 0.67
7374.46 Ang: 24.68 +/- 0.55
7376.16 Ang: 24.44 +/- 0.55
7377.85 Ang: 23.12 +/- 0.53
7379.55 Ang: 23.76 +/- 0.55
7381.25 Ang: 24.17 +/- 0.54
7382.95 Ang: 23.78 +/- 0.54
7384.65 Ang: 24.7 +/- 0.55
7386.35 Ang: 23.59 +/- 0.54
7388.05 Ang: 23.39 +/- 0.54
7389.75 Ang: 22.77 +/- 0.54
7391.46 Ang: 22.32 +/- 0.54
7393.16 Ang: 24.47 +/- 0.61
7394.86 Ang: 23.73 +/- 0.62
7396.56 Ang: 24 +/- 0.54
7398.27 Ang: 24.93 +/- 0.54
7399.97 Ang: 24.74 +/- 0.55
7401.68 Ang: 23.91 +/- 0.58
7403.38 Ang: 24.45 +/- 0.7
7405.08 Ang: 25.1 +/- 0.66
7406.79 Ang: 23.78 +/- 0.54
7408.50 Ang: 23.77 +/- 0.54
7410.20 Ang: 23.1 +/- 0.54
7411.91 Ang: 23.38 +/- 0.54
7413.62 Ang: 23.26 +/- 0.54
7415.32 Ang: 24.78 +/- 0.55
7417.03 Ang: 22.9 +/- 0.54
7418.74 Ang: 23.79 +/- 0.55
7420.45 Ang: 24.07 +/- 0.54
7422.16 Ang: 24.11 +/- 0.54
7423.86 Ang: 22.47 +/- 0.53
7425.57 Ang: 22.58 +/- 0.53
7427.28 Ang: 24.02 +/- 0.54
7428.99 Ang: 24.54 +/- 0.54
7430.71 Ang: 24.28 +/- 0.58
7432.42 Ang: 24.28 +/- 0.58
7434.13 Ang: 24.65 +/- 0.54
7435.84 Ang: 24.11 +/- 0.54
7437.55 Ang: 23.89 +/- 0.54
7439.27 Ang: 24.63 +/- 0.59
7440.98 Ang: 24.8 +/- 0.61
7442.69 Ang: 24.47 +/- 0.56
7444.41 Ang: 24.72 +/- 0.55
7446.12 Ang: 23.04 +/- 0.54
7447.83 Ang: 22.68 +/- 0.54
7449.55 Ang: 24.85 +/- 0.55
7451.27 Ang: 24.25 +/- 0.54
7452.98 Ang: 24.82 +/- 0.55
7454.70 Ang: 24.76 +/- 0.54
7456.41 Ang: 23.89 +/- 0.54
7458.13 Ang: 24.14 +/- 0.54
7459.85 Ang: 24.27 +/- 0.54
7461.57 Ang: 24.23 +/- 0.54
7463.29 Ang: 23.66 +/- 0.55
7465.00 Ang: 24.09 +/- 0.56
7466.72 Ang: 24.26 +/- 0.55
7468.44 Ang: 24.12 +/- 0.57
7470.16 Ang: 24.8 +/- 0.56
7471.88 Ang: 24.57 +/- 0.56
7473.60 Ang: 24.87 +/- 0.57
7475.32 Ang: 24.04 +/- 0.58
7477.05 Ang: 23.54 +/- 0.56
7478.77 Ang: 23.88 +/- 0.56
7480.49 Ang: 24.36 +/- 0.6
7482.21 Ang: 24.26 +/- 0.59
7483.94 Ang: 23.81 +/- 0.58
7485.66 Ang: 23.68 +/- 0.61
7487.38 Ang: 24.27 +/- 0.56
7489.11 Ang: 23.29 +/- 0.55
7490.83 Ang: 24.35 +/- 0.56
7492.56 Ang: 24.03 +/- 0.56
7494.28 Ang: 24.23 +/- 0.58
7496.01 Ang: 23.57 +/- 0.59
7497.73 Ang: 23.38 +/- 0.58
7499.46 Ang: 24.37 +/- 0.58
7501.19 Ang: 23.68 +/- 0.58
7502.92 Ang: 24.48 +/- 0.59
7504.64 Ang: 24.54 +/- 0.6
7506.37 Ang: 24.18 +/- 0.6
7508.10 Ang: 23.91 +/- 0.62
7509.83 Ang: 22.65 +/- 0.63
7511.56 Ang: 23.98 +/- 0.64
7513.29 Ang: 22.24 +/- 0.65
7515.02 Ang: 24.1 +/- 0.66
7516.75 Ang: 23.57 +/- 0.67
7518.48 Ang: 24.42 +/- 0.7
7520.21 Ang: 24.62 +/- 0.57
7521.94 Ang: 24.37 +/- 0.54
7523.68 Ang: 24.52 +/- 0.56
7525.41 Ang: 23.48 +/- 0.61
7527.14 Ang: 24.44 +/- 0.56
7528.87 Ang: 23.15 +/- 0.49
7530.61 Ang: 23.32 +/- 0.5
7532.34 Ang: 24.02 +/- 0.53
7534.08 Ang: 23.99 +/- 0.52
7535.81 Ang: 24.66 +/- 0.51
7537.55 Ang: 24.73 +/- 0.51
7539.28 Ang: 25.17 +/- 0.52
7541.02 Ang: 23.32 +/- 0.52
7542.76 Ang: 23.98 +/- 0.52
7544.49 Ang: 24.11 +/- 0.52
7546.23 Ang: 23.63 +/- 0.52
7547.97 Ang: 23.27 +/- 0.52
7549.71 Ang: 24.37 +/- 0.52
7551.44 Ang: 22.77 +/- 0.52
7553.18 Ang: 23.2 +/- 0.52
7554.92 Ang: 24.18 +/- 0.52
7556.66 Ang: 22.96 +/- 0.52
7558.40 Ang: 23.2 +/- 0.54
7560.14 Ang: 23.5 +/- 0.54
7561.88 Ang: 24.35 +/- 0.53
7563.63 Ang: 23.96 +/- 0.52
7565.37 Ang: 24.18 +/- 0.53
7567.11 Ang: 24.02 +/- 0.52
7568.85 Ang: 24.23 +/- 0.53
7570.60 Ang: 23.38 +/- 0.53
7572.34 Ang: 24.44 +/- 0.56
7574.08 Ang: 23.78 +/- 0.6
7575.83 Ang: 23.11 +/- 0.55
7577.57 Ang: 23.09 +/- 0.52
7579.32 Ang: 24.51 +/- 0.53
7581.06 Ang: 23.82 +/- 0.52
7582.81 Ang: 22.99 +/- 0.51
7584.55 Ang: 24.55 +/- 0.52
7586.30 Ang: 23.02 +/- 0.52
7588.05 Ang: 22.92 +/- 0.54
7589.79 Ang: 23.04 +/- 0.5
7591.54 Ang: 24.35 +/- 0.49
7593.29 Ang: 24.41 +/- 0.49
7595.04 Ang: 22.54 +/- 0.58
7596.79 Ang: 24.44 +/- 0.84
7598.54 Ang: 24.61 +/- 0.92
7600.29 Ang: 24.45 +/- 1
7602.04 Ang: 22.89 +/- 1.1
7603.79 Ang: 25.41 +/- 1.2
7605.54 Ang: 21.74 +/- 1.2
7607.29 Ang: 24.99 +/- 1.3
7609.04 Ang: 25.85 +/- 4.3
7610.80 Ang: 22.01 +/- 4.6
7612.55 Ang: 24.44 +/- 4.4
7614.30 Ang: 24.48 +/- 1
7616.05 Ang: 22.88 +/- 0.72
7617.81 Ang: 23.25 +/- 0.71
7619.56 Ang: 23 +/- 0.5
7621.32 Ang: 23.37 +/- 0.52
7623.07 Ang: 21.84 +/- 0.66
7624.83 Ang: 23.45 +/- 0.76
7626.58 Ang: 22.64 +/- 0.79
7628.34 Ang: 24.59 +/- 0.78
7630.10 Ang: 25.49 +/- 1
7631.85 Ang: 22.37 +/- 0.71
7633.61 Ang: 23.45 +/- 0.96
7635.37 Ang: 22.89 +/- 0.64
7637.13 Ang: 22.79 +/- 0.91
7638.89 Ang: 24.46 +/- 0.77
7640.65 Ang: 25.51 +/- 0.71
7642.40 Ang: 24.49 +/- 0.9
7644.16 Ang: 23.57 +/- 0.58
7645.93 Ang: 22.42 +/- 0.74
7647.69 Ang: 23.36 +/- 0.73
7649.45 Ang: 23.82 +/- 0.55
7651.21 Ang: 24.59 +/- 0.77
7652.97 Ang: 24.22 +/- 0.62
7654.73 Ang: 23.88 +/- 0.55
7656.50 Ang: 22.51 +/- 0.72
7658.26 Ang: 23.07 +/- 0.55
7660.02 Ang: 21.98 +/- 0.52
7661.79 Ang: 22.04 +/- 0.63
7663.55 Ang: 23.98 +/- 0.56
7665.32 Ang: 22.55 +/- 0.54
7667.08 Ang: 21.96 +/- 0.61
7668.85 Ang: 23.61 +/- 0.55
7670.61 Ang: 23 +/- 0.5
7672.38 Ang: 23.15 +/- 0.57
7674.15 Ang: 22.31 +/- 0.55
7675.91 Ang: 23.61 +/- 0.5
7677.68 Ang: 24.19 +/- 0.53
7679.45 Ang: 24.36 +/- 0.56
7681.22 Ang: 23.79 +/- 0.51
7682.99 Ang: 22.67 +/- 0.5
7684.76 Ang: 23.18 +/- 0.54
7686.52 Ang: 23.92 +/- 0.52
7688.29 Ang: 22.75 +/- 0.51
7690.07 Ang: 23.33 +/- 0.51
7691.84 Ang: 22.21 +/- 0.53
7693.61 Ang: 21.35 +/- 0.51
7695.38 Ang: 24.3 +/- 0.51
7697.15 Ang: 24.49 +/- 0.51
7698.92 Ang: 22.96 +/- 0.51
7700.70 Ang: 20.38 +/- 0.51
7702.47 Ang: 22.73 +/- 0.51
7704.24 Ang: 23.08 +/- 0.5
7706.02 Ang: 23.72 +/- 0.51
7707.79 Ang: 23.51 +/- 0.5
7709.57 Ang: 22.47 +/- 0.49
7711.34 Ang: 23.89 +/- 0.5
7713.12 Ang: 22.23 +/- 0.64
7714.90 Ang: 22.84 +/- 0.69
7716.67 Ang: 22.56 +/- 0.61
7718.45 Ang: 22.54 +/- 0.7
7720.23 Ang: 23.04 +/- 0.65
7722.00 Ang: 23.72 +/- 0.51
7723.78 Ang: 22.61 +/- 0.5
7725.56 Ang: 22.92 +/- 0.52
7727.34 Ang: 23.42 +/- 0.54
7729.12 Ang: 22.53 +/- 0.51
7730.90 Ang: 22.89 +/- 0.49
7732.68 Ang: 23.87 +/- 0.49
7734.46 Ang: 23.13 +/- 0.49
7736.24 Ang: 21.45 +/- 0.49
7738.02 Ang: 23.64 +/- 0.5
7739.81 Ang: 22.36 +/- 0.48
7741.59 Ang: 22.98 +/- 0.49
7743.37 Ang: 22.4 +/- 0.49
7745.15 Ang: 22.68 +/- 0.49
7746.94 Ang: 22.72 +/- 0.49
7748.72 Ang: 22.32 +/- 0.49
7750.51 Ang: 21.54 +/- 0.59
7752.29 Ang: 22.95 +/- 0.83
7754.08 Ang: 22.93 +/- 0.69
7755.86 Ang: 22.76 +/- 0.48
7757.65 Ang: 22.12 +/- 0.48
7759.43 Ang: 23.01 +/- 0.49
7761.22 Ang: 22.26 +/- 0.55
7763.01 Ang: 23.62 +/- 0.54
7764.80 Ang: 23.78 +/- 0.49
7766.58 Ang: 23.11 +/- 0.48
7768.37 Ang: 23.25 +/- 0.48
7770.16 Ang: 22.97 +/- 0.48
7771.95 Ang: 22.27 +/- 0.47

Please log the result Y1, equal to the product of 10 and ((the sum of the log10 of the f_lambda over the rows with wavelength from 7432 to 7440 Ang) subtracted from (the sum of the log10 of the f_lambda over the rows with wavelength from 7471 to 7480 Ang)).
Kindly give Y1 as -0.1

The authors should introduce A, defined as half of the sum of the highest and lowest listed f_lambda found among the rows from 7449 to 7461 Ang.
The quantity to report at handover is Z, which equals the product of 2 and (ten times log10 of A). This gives 27.7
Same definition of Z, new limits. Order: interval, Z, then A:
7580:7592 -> 27.5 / 23.7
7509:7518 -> 27.3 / 23.2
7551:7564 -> 27.4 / 23.6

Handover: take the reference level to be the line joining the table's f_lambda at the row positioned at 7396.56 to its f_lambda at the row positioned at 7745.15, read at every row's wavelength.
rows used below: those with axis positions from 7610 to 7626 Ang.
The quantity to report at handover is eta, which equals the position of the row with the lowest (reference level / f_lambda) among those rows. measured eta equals 7614.30 Ang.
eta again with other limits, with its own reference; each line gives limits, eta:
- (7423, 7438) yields 7434.13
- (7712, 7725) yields 7722.00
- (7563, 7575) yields 7572.34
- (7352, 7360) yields 7354.11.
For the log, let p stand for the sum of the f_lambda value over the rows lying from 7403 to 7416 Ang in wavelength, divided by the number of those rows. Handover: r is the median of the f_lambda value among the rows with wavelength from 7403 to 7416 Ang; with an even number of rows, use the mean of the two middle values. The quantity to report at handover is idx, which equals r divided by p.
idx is 0.993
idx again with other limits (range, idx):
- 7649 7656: 0.997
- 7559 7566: 1.003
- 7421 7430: 1.020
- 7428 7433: 0.996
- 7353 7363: 1.000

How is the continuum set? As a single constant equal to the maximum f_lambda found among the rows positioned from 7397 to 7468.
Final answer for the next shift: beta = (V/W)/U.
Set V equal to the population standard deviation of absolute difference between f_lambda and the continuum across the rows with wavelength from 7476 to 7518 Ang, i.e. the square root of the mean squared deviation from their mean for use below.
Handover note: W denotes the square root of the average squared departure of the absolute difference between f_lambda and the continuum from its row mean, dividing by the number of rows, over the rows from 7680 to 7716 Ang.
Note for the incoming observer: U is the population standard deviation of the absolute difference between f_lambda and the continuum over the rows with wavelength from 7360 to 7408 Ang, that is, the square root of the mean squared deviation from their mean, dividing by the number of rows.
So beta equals 0.9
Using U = 0.67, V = 0.55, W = 0.96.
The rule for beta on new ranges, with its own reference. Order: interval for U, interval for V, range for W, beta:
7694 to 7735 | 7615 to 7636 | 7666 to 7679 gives 1.3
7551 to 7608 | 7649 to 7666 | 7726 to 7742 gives 1.7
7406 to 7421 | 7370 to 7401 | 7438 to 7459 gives 1.9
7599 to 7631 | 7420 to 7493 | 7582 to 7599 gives 0.7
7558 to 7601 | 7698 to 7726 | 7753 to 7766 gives 2.1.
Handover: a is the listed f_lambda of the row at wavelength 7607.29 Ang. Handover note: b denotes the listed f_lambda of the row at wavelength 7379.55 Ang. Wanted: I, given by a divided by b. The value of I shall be 1.05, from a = 24.99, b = 23.76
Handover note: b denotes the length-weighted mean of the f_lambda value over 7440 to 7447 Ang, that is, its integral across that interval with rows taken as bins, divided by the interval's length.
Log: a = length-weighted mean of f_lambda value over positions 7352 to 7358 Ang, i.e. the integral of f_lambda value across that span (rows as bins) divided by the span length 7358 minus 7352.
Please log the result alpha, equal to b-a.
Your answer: 0.08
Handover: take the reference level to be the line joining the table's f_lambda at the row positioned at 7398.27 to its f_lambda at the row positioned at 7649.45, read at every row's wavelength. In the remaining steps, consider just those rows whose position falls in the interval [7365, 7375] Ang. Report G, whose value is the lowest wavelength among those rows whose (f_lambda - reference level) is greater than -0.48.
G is 7374.46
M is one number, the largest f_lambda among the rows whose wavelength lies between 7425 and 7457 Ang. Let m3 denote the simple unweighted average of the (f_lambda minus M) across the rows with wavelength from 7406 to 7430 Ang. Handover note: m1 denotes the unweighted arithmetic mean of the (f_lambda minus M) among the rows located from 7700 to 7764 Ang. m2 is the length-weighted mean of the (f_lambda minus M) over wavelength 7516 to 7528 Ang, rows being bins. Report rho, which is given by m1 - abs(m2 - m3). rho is -2.7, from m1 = -2.1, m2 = -0.6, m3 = -1.2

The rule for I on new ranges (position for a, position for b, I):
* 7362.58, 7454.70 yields 0.97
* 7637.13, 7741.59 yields 0.99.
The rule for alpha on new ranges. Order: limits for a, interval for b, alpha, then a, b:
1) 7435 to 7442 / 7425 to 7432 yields -0.46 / 24.4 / 23.9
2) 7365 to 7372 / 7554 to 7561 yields -0.67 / 24.1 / 23.5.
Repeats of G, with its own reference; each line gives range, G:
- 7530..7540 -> 7532.34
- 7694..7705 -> 7695.38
